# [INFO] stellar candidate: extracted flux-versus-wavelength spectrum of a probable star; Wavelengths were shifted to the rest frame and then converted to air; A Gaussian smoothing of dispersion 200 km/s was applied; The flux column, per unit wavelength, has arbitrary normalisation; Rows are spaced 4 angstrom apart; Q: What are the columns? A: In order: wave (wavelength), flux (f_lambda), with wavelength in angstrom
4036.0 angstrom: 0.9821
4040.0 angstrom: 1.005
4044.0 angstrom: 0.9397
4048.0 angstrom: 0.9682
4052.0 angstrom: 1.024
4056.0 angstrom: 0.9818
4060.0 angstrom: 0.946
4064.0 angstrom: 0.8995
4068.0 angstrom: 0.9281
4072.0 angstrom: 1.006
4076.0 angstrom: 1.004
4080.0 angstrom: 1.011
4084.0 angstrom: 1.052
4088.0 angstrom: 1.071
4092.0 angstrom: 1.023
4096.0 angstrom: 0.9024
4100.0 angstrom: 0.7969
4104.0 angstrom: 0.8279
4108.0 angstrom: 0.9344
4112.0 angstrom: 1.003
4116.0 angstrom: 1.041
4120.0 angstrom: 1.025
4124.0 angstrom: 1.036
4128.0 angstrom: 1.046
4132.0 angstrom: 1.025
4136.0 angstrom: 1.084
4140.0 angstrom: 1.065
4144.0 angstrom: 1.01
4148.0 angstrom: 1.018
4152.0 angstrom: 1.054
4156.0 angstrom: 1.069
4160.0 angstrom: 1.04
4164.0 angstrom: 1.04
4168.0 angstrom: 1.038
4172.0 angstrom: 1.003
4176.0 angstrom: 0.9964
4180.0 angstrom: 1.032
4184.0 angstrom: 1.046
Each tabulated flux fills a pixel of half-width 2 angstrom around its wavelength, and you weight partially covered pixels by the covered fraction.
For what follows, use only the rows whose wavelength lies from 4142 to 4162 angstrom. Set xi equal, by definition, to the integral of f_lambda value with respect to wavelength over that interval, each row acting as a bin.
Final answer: 21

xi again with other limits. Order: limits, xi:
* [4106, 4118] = 12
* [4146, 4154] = 8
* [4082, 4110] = 26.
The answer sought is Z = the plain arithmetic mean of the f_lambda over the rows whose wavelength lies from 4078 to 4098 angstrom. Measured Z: 1.012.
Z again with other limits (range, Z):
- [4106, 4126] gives 1.008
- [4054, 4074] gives 0.952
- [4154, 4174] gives 1.038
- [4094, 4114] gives 0.893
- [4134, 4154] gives 1.046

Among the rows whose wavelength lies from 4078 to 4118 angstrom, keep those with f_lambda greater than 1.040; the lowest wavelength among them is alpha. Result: 4084.0 angstrom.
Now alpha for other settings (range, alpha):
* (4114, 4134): 4116.0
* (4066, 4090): 4084.0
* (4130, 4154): 4136.0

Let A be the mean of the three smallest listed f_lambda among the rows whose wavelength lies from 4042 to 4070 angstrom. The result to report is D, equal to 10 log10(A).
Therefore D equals -0.35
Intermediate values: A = 0.92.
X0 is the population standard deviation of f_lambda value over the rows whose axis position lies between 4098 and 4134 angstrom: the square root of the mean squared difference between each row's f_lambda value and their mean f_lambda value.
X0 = 0.091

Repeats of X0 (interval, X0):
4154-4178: 0.025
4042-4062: 0.030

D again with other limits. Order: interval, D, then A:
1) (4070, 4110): -0.74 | 0.84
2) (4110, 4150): 0.04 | 1.01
